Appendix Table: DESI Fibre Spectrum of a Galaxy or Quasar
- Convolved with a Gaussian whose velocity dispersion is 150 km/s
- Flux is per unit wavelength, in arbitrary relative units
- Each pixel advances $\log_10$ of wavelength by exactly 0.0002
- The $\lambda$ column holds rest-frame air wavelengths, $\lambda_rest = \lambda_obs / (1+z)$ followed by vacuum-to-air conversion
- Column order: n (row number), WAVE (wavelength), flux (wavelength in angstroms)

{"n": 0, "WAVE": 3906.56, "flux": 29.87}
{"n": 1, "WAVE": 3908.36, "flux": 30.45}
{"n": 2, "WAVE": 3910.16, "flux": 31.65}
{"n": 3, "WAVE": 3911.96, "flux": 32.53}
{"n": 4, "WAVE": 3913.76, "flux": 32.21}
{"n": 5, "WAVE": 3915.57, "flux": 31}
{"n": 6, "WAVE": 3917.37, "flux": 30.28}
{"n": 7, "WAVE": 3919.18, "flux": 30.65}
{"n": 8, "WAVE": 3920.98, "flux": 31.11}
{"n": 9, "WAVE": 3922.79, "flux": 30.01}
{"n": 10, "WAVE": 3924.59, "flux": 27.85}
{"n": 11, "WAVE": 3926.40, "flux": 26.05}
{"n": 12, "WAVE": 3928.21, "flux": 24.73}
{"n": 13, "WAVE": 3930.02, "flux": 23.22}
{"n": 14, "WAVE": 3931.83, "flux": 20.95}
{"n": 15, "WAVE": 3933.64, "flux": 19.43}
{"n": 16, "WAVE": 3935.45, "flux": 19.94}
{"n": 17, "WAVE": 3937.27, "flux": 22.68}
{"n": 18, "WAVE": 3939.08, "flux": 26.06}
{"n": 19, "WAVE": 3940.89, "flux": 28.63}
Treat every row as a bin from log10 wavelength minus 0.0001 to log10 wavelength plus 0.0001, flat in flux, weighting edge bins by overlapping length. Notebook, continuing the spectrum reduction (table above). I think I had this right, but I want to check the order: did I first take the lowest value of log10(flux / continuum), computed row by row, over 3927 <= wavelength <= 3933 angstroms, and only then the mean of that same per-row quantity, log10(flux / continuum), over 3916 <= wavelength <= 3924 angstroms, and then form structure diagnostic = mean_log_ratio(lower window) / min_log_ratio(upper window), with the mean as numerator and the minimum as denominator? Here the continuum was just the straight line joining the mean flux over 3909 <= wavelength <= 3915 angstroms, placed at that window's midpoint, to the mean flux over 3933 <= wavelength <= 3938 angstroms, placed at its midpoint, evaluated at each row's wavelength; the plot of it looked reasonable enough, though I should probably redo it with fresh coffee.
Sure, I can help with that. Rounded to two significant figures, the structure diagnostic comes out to -1.2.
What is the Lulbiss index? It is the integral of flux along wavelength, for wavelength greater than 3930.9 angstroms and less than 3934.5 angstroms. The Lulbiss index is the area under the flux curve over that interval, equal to 73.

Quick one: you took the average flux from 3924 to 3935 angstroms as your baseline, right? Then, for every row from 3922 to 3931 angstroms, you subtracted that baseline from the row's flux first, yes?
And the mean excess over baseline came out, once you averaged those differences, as 3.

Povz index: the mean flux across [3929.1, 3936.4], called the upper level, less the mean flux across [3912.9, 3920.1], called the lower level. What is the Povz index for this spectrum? -10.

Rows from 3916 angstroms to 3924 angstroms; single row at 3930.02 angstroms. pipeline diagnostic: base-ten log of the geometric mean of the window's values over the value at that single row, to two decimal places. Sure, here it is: 0.12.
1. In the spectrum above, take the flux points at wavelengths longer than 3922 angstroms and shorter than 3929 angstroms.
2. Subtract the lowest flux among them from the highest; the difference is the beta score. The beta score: 5.3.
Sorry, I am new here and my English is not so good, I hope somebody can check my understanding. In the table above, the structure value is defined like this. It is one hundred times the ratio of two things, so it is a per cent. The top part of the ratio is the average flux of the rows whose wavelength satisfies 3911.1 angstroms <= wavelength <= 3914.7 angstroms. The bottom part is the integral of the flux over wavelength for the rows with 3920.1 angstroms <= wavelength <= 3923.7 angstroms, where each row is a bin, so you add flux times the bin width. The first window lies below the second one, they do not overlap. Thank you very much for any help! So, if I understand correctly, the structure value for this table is 29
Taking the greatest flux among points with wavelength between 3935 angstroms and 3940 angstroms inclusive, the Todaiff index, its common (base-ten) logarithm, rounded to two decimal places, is 1.42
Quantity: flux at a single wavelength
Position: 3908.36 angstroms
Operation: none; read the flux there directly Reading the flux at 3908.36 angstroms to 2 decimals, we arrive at 30.45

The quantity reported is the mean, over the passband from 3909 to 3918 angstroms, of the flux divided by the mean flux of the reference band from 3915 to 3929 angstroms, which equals 1.09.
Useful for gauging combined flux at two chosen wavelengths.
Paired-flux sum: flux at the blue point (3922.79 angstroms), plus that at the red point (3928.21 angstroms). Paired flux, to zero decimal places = 55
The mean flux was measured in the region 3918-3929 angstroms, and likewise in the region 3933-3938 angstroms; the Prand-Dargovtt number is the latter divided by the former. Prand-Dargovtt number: 0.73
